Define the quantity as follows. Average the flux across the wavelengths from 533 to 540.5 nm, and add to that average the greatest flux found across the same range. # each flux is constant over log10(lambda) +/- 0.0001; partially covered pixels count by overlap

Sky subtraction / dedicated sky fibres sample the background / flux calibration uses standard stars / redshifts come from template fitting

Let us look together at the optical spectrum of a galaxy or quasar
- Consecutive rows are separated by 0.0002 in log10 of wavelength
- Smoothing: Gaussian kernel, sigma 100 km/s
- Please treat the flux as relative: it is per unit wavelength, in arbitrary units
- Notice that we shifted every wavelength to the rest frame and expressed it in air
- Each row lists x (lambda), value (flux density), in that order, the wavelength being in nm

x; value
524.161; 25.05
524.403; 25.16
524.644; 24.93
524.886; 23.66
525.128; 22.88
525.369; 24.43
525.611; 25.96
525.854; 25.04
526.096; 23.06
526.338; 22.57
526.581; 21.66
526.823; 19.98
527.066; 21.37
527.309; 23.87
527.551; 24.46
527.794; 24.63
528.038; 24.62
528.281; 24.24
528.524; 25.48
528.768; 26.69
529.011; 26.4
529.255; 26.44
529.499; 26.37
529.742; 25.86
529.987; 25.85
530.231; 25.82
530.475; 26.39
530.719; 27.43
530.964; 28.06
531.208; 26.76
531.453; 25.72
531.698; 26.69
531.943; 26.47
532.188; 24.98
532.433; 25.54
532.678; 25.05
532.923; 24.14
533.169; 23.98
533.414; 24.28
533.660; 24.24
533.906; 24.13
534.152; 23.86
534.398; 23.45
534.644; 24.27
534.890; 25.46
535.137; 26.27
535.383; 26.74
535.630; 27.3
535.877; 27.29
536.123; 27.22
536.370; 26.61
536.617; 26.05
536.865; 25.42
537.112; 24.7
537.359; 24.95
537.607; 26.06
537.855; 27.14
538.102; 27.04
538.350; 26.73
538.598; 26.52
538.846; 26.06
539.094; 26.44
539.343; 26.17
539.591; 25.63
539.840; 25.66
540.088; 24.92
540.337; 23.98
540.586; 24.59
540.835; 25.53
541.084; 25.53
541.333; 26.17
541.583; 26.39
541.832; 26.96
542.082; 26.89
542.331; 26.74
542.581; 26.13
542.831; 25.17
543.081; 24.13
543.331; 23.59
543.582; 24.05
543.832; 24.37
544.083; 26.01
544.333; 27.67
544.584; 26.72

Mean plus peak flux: 52.9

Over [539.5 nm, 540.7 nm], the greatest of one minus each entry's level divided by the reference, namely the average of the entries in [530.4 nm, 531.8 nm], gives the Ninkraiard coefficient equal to 0.107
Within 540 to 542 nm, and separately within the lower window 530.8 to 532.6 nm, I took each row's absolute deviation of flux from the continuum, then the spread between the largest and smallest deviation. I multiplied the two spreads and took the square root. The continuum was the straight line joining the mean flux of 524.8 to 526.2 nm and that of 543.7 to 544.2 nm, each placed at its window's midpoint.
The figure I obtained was 2.4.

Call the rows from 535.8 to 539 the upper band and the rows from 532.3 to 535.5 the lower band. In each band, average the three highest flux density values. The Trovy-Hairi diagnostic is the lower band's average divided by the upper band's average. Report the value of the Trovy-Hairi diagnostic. 0.96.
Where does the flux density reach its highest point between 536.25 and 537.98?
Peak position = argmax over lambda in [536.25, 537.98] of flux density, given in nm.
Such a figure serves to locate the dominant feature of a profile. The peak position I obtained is 537.855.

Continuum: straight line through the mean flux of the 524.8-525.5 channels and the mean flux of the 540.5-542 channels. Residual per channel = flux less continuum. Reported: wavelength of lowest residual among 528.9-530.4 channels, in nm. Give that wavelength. 530.231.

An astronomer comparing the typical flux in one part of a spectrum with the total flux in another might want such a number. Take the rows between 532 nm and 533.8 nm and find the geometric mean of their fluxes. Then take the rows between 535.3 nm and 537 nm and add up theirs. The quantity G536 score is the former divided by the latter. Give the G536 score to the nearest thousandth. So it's 0.132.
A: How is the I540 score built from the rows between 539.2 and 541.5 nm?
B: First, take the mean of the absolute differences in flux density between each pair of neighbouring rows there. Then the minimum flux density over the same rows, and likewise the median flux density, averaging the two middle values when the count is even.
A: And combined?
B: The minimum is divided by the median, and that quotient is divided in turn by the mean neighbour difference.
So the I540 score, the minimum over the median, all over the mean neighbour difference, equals 1.7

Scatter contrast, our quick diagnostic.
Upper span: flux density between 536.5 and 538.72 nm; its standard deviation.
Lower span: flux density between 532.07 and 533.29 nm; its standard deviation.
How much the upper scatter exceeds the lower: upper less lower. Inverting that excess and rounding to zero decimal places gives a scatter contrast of 4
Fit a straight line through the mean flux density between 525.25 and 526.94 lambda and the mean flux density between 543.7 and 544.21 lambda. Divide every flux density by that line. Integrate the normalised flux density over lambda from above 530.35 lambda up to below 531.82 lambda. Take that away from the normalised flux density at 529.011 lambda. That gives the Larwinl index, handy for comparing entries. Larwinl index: -0.54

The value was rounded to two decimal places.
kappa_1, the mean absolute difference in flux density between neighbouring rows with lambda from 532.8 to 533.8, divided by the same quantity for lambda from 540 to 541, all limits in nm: 0.20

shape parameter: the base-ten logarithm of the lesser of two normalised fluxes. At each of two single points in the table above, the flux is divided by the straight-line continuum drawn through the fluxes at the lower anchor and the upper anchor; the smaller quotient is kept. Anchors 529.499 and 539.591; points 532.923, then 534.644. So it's -0.034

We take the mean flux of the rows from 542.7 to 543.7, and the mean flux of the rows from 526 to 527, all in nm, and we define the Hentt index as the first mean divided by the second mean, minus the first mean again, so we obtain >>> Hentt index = -23.1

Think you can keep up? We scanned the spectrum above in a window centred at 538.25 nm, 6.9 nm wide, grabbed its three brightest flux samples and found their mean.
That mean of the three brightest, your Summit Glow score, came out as 27.3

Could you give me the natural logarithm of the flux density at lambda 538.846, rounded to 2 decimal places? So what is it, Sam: 3.26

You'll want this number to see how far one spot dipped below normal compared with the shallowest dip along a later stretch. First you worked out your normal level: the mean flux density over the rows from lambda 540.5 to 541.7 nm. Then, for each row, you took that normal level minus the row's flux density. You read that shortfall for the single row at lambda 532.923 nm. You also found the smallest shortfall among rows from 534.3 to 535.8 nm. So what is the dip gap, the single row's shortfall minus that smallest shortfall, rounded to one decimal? 3.2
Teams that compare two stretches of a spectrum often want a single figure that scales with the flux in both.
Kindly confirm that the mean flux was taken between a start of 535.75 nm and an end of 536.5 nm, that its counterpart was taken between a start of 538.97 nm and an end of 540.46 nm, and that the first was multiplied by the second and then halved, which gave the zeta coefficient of 344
